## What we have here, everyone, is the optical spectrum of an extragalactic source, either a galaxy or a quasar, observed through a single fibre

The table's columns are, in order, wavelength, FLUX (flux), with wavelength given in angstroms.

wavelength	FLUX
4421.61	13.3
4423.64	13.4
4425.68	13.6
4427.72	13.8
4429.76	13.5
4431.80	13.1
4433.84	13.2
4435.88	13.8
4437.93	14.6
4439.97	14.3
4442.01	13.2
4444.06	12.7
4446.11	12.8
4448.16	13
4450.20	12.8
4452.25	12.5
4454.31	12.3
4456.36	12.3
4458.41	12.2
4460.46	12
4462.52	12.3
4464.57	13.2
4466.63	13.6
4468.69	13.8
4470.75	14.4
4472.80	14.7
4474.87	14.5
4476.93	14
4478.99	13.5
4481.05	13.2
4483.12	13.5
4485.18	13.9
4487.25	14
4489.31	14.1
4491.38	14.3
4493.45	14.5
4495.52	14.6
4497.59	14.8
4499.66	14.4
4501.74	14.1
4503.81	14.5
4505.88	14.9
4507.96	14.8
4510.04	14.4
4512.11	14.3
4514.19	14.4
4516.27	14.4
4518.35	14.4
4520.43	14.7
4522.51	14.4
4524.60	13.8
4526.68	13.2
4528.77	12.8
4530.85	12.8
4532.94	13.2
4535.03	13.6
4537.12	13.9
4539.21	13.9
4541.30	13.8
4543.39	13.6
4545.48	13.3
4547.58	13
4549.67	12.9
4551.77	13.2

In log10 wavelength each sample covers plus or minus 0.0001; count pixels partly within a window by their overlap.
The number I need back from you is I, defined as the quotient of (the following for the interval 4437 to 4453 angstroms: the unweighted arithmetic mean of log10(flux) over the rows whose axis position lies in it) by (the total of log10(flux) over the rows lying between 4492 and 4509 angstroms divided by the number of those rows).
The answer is 0.96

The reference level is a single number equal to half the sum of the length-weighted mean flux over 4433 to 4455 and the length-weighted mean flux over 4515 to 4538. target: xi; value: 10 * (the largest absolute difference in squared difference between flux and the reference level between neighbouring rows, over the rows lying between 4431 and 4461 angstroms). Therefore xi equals 12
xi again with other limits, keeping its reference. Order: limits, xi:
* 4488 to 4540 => 10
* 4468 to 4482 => 8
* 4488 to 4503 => 9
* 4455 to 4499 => 13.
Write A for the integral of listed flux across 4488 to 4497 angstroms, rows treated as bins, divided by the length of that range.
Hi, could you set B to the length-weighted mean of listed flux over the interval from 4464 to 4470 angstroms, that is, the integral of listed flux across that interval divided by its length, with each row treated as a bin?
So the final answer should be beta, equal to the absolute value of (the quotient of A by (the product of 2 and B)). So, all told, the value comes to 0.53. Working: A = 14.4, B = 13.58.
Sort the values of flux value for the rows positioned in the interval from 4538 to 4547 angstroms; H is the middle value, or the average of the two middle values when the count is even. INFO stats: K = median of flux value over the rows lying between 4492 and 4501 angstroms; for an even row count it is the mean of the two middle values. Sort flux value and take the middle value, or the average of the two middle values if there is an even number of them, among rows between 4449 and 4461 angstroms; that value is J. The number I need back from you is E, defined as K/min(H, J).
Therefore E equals 1.18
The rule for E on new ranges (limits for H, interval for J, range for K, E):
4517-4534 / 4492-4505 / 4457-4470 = 0.94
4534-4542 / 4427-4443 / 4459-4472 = 0.98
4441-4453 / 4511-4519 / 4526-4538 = 1.03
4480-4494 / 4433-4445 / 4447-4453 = 0.95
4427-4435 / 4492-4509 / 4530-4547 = 1.02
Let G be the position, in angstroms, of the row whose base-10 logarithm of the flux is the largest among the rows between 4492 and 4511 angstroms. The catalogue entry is 4505.88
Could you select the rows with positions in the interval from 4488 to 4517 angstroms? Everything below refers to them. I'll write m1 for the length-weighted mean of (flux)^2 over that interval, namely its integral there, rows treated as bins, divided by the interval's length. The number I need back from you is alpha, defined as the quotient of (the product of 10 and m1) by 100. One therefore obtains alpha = 20.9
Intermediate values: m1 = 209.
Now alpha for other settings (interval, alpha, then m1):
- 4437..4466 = 16.6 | 166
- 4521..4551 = 18.1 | 181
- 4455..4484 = 17.9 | 179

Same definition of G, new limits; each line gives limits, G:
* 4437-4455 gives 4437.93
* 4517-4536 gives 4520.43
